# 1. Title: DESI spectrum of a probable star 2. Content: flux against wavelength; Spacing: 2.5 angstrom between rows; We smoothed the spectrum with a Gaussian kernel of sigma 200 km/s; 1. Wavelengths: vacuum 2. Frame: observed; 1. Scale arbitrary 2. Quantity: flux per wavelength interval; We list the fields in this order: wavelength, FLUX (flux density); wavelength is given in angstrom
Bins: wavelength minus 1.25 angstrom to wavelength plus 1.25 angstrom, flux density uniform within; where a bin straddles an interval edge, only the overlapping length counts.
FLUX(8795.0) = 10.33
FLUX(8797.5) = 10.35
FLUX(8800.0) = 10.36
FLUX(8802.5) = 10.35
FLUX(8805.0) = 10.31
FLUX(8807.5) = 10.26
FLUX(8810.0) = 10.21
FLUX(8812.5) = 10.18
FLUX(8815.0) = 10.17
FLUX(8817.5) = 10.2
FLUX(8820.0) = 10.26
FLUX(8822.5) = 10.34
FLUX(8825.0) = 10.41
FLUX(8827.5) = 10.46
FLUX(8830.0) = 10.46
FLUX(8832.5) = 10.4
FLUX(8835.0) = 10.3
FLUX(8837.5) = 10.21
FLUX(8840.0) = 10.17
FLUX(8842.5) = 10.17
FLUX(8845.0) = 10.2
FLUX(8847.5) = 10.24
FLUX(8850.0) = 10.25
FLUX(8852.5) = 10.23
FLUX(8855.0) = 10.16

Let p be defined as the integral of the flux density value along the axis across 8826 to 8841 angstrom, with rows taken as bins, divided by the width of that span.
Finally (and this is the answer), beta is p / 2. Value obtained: 5.17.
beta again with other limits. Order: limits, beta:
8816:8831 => 5.18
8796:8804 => 5.18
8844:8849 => 5.11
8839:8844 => 5.09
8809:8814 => 5.10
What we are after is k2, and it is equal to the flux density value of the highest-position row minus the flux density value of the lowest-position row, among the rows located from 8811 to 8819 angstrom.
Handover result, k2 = 0.02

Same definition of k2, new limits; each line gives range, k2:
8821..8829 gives 0.12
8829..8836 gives -0.16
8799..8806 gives -0.05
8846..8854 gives -0.01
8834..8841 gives -0.13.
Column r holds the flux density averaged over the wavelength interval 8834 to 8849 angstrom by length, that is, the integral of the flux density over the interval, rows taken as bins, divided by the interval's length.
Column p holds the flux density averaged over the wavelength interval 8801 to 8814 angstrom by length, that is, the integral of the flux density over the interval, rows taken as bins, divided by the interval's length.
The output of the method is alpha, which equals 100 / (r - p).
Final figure -2086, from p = 10.3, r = 10.2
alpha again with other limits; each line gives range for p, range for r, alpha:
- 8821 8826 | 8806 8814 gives -669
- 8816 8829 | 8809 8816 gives -681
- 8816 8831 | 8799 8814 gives -1333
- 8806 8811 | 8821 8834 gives 592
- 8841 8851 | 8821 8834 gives 511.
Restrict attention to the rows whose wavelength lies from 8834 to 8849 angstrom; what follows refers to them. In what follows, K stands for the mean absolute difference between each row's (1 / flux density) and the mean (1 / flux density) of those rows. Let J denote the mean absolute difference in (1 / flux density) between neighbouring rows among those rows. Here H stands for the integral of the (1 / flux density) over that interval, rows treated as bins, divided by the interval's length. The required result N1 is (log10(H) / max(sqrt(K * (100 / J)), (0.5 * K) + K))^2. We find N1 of 0.0111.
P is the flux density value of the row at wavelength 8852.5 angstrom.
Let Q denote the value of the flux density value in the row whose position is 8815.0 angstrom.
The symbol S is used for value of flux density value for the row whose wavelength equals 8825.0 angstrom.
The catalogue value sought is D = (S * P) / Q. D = 10.5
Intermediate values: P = 10.23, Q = 10.17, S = 10.41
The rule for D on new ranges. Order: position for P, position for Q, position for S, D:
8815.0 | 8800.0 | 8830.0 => 10.3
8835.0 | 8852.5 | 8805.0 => 10.4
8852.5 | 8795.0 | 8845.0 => 10.1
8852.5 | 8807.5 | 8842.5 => 10.1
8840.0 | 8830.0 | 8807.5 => 10.0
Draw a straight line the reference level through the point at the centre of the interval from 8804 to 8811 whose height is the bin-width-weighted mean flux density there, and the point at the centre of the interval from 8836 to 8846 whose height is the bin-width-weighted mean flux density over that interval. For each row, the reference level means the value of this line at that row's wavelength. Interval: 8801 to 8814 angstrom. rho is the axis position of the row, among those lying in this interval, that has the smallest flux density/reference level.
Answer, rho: 8812.5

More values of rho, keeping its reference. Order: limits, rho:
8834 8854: 8840.0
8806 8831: 8815.0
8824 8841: 8840.0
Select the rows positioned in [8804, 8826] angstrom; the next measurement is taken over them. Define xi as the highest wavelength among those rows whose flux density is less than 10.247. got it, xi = 8817.5 angstrom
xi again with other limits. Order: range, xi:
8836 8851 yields 8847.5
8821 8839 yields 8837.5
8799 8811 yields 8810.0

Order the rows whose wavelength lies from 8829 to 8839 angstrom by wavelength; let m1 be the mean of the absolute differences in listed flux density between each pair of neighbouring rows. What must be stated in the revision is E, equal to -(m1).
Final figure -0.083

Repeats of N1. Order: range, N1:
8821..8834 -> 0.0127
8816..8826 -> 0.0099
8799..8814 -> 0.0060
